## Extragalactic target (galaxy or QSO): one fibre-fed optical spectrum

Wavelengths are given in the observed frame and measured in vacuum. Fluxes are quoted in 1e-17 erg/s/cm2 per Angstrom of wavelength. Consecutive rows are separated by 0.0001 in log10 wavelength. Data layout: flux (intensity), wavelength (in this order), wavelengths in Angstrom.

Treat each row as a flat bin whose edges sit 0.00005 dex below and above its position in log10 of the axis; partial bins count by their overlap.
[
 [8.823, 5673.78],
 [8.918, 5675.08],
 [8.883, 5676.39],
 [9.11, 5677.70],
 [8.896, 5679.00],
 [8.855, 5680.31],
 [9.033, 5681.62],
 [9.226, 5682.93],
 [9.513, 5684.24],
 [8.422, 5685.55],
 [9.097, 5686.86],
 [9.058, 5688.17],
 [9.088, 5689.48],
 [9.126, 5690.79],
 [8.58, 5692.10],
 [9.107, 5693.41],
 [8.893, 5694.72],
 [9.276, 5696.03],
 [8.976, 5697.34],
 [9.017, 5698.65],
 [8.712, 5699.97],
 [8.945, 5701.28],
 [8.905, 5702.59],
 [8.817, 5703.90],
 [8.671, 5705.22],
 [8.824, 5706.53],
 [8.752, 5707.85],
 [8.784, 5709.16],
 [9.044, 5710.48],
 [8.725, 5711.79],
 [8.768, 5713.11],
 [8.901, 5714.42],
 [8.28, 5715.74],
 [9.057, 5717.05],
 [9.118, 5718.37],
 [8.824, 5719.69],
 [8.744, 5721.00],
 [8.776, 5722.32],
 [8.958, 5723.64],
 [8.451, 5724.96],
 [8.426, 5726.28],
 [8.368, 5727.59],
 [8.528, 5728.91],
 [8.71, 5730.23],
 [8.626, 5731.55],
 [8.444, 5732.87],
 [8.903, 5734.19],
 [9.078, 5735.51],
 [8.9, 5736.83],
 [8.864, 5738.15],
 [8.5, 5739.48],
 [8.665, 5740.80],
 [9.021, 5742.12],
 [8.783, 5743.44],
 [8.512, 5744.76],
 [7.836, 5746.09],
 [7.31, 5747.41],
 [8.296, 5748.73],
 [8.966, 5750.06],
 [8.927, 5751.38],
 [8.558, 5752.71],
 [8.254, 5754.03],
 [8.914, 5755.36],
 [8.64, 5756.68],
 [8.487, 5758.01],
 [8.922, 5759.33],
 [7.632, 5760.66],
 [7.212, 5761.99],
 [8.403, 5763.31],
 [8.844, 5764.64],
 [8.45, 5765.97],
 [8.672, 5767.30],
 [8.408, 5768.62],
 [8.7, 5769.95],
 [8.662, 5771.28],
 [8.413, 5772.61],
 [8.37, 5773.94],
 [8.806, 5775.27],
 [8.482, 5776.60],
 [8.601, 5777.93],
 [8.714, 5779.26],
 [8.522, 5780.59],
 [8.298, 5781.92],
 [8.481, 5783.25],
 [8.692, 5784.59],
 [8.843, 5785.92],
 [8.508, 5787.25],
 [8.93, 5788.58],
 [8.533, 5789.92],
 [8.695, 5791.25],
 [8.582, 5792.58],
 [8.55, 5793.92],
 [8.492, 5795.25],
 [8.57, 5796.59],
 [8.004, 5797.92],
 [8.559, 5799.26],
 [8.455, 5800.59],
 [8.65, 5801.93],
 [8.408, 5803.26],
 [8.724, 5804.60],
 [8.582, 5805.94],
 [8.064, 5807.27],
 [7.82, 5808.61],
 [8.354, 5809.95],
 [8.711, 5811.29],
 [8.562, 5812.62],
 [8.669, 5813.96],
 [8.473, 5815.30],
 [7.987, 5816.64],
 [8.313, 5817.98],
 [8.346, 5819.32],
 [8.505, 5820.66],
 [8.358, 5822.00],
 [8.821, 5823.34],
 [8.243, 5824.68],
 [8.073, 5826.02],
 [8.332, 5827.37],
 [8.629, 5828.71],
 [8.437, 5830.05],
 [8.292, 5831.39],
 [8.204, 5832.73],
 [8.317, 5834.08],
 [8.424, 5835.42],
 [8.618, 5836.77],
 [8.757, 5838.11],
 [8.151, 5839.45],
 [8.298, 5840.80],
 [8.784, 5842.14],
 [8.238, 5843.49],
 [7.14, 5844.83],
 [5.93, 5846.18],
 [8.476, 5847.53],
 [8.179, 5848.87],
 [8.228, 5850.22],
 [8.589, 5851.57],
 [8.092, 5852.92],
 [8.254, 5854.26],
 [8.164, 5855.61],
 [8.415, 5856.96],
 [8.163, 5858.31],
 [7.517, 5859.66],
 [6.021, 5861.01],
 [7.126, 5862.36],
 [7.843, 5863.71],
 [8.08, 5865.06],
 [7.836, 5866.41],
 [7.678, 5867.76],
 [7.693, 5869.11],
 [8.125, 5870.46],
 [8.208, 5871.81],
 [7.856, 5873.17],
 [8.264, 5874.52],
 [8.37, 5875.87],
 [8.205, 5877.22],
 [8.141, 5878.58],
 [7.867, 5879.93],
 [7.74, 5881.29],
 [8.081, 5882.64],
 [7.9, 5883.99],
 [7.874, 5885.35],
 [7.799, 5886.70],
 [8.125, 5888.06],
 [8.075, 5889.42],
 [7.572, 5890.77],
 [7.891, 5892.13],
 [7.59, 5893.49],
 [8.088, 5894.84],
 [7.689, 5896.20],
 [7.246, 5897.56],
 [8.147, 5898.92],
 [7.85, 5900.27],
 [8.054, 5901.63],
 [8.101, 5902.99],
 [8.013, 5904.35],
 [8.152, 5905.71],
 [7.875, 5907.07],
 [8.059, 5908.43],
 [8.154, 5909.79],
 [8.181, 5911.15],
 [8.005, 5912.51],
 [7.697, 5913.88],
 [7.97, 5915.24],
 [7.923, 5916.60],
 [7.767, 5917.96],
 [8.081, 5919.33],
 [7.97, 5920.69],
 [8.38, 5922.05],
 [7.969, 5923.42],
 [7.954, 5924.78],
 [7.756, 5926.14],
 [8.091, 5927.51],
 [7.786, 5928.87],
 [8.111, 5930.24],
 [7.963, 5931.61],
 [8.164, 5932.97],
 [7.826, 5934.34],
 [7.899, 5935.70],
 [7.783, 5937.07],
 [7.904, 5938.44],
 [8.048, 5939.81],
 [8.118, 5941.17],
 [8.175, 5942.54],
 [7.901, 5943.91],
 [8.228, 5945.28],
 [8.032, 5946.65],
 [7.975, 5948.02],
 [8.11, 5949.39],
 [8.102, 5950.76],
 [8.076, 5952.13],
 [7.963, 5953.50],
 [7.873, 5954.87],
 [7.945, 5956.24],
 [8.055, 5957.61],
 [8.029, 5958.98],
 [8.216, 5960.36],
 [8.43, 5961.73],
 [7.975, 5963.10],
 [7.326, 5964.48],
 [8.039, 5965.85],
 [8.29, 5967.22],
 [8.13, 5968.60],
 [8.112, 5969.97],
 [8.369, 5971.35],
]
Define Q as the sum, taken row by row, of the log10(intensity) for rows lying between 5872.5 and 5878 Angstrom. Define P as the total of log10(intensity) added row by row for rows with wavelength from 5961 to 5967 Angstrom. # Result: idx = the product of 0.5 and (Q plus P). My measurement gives 3.6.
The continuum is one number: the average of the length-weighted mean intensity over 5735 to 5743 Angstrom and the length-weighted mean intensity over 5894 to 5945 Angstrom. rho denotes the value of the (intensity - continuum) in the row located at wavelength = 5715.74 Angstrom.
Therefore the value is -0.1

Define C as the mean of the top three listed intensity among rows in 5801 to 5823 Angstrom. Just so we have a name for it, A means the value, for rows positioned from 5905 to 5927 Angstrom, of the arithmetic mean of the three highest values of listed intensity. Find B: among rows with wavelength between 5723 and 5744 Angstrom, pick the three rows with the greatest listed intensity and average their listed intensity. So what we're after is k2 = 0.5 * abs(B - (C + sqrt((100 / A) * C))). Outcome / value 4.98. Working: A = 8.2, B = 9.02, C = 8.70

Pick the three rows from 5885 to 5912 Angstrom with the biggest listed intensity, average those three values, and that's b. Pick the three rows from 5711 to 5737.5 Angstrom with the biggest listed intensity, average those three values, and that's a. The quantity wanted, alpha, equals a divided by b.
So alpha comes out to 1.11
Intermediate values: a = 9.1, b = 8.16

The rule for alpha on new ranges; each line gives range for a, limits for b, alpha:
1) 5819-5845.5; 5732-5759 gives 0.97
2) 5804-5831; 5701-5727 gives 0.96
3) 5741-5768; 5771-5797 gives 1.01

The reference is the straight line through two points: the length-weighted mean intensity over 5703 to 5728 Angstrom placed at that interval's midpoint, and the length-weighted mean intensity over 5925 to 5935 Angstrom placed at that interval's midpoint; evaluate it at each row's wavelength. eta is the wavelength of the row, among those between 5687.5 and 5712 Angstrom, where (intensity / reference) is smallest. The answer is 5692.10 Angstrom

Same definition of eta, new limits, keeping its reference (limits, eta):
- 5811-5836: 5816.64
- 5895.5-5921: 5897.56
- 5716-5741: 5727.59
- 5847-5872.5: 5861.01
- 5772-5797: 5781.92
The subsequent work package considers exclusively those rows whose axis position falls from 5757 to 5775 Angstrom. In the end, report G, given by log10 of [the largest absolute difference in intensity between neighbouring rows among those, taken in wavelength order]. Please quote 0.11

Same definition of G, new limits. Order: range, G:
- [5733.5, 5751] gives -0.01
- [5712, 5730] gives -0.11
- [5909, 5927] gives -0.39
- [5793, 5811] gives -0.25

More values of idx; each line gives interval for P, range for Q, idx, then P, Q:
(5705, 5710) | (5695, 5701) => 3.8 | 3.8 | 3.8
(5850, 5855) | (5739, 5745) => 4.2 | 3.7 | 4.7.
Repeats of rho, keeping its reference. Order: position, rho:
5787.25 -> 0.1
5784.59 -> 0.3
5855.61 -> -0.2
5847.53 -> 0.1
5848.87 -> -0.2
